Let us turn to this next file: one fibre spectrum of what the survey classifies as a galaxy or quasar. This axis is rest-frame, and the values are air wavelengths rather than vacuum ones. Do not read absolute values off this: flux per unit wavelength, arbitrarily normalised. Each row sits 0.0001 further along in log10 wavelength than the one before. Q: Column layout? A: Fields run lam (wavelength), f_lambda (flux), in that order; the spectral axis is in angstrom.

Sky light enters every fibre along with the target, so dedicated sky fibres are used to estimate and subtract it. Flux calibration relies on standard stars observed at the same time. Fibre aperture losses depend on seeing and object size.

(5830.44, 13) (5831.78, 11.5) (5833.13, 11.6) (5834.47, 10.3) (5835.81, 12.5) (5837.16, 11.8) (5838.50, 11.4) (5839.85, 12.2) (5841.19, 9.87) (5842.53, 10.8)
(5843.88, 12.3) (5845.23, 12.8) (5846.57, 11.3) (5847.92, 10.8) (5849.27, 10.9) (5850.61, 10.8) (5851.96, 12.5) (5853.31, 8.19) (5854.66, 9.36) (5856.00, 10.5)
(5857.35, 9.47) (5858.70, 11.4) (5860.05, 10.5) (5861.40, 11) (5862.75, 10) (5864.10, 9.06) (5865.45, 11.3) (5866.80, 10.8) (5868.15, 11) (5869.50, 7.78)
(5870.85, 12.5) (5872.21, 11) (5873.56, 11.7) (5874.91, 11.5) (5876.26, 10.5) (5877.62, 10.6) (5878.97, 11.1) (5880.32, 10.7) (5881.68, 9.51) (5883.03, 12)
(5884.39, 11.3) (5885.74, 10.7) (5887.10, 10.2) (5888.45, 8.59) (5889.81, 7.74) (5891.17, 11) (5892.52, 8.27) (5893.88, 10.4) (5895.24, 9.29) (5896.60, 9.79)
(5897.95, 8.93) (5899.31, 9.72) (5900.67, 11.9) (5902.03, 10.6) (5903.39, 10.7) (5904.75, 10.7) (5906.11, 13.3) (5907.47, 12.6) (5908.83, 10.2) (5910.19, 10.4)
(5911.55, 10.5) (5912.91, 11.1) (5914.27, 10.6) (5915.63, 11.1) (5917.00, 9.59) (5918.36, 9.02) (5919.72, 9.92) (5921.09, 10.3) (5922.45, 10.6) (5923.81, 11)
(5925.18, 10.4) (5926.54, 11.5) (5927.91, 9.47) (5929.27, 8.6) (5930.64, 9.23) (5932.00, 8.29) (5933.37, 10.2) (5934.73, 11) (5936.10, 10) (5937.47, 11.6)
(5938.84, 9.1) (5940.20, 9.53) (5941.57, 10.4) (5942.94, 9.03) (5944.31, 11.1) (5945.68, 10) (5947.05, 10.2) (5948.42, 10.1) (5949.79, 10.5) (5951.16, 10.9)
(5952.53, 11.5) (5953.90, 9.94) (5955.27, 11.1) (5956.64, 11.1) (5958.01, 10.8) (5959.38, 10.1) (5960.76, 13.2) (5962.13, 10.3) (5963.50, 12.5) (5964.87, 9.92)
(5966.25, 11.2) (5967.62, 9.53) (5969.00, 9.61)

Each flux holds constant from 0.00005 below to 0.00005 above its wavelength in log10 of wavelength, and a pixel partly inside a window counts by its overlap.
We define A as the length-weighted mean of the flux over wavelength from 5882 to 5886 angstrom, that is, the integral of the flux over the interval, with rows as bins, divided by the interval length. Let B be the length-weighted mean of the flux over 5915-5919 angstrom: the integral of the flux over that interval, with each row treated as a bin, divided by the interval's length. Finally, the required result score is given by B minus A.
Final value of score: -1.4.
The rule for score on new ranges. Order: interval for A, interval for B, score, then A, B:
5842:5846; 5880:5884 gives -1.2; 12.0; 10.8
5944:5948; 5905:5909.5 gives 1.6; 10.3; 11.9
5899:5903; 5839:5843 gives 0.2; 10.8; 11.0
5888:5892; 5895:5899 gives 0.3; 9.1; 9.4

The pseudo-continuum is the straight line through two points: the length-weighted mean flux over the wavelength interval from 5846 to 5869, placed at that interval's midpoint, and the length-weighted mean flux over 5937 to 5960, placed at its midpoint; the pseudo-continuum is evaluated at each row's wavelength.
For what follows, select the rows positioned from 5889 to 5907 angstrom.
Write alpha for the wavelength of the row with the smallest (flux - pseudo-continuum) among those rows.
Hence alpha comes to 5889.81 angstrom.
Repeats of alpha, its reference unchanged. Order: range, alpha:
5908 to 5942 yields 5932.00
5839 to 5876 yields 5869.50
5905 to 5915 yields 5908.83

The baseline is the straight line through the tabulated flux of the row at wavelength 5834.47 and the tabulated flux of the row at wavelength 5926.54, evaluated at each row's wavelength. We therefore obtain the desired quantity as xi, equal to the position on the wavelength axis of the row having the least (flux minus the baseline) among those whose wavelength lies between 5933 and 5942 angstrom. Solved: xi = 5938.84 angstrom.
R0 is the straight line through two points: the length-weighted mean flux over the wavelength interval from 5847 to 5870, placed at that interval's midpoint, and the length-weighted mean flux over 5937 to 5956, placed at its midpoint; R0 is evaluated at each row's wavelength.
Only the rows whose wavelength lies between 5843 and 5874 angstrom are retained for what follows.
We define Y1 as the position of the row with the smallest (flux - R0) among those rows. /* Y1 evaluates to 5869.50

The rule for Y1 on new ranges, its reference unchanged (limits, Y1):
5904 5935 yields 5932.00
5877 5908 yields 5889.81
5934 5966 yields 5942.94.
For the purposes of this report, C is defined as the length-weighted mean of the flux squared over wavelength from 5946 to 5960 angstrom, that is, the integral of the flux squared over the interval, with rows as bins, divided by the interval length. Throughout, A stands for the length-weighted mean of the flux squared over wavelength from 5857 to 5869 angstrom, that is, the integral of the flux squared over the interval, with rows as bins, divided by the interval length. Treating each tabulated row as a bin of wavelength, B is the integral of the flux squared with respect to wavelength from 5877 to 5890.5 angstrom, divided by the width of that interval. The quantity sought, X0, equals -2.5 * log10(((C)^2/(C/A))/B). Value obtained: -5.18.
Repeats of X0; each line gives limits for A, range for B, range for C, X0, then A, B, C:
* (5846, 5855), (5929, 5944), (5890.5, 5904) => -5.20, 114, 97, 102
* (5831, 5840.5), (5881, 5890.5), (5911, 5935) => -5.34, 136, 102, 103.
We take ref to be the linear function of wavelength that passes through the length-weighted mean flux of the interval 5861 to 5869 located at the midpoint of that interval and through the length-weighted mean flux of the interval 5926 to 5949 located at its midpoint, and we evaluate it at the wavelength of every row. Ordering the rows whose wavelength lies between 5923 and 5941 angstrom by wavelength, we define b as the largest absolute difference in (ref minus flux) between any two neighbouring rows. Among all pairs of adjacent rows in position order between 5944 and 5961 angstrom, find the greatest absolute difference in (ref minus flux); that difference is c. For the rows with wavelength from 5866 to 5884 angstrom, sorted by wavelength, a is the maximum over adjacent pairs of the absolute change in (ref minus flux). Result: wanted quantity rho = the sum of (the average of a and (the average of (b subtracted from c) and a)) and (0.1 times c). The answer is 4.0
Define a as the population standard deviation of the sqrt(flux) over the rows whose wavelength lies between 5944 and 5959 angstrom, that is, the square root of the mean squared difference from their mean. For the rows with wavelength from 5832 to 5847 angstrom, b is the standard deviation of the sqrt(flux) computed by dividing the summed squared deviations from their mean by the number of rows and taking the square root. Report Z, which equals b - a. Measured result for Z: 0.05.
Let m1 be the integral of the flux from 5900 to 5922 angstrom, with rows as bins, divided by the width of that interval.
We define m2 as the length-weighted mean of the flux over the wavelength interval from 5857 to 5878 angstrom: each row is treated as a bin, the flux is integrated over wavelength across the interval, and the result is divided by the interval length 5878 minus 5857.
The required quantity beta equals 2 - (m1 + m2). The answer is -19.4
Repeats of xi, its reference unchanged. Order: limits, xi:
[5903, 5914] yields 5908.83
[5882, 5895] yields 5889.81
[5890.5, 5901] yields 5892.52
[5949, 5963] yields 5953.90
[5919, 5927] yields 5919.72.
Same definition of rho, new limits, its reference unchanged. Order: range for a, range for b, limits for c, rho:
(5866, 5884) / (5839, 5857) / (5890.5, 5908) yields 3.4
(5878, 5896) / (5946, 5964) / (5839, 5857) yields 3.2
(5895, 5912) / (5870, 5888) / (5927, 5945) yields 2.2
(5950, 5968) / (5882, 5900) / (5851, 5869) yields 3.0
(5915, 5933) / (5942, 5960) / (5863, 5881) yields 2.7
